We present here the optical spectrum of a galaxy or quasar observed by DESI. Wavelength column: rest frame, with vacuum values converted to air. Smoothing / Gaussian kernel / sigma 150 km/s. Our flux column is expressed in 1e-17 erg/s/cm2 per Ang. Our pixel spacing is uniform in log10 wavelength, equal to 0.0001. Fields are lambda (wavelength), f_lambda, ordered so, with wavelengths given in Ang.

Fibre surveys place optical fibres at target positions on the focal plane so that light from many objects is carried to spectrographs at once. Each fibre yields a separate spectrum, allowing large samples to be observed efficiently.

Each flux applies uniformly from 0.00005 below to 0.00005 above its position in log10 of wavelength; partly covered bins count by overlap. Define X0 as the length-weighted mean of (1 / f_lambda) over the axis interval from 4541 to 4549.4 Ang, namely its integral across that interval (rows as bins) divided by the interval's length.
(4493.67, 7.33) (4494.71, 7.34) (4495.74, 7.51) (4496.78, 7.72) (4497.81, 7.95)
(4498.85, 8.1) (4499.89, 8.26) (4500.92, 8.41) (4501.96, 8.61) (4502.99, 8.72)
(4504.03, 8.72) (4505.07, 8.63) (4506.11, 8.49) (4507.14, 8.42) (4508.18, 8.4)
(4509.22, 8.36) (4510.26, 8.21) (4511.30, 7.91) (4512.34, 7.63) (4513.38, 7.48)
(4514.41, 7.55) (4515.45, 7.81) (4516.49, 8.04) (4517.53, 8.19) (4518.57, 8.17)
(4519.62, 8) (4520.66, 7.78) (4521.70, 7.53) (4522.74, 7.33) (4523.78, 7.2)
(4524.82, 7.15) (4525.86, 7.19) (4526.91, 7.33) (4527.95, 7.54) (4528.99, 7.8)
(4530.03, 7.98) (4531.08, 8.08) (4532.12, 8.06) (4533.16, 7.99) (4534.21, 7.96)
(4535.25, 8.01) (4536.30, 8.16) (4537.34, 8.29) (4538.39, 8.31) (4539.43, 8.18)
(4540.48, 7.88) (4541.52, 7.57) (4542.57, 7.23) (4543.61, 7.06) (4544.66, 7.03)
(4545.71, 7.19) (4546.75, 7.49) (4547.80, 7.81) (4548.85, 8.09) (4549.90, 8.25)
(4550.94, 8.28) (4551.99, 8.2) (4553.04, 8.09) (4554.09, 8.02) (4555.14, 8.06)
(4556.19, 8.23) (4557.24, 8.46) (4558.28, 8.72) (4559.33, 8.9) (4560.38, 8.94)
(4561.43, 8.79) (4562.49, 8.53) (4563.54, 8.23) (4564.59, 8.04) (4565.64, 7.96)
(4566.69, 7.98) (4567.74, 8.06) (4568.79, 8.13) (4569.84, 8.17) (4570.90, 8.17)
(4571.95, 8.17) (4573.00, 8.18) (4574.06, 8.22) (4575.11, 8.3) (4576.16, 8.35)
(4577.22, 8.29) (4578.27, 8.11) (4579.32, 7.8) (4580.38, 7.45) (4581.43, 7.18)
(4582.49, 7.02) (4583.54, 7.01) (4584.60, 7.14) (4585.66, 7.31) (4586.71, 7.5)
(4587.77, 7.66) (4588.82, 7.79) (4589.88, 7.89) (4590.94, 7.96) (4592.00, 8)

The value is 0.135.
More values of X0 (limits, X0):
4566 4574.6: 0.123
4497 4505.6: 0.119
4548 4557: 0.123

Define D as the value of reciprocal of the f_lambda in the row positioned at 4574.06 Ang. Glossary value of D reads 0.1217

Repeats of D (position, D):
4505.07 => 0.1159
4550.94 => 0.1208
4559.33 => 0.1124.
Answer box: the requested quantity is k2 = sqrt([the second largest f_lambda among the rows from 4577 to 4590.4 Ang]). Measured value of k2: 2.85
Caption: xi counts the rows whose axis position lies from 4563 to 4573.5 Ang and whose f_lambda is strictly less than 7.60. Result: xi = 0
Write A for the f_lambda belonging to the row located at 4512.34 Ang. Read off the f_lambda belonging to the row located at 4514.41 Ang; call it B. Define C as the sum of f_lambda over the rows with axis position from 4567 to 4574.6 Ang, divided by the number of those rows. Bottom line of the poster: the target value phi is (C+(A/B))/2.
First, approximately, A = 7.63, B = 7.55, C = 8.2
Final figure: 4.58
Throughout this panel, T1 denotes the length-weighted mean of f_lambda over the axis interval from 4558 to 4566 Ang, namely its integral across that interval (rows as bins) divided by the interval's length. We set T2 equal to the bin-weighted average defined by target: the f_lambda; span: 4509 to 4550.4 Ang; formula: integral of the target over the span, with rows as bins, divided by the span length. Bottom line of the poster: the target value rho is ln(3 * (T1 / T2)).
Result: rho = 1.19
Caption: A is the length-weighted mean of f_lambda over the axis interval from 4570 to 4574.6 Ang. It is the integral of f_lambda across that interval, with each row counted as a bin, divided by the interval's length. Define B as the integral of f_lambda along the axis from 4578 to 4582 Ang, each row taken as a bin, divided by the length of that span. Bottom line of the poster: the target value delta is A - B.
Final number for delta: 0.6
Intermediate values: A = 8.2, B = 7.60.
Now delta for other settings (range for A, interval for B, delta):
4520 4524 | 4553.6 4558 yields -0.7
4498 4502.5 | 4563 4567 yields 0.3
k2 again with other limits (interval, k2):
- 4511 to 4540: 2.88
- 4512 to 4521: 2.86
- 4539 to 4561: 2.98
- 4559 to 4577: 2.98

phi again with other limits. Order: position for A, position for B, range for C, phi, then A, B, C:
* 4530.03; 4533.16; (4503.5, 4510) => 4.75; 7.98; 7.99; 8.5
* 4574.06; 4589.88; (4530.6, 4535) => 4.53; 8.22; 7.89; 8.0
